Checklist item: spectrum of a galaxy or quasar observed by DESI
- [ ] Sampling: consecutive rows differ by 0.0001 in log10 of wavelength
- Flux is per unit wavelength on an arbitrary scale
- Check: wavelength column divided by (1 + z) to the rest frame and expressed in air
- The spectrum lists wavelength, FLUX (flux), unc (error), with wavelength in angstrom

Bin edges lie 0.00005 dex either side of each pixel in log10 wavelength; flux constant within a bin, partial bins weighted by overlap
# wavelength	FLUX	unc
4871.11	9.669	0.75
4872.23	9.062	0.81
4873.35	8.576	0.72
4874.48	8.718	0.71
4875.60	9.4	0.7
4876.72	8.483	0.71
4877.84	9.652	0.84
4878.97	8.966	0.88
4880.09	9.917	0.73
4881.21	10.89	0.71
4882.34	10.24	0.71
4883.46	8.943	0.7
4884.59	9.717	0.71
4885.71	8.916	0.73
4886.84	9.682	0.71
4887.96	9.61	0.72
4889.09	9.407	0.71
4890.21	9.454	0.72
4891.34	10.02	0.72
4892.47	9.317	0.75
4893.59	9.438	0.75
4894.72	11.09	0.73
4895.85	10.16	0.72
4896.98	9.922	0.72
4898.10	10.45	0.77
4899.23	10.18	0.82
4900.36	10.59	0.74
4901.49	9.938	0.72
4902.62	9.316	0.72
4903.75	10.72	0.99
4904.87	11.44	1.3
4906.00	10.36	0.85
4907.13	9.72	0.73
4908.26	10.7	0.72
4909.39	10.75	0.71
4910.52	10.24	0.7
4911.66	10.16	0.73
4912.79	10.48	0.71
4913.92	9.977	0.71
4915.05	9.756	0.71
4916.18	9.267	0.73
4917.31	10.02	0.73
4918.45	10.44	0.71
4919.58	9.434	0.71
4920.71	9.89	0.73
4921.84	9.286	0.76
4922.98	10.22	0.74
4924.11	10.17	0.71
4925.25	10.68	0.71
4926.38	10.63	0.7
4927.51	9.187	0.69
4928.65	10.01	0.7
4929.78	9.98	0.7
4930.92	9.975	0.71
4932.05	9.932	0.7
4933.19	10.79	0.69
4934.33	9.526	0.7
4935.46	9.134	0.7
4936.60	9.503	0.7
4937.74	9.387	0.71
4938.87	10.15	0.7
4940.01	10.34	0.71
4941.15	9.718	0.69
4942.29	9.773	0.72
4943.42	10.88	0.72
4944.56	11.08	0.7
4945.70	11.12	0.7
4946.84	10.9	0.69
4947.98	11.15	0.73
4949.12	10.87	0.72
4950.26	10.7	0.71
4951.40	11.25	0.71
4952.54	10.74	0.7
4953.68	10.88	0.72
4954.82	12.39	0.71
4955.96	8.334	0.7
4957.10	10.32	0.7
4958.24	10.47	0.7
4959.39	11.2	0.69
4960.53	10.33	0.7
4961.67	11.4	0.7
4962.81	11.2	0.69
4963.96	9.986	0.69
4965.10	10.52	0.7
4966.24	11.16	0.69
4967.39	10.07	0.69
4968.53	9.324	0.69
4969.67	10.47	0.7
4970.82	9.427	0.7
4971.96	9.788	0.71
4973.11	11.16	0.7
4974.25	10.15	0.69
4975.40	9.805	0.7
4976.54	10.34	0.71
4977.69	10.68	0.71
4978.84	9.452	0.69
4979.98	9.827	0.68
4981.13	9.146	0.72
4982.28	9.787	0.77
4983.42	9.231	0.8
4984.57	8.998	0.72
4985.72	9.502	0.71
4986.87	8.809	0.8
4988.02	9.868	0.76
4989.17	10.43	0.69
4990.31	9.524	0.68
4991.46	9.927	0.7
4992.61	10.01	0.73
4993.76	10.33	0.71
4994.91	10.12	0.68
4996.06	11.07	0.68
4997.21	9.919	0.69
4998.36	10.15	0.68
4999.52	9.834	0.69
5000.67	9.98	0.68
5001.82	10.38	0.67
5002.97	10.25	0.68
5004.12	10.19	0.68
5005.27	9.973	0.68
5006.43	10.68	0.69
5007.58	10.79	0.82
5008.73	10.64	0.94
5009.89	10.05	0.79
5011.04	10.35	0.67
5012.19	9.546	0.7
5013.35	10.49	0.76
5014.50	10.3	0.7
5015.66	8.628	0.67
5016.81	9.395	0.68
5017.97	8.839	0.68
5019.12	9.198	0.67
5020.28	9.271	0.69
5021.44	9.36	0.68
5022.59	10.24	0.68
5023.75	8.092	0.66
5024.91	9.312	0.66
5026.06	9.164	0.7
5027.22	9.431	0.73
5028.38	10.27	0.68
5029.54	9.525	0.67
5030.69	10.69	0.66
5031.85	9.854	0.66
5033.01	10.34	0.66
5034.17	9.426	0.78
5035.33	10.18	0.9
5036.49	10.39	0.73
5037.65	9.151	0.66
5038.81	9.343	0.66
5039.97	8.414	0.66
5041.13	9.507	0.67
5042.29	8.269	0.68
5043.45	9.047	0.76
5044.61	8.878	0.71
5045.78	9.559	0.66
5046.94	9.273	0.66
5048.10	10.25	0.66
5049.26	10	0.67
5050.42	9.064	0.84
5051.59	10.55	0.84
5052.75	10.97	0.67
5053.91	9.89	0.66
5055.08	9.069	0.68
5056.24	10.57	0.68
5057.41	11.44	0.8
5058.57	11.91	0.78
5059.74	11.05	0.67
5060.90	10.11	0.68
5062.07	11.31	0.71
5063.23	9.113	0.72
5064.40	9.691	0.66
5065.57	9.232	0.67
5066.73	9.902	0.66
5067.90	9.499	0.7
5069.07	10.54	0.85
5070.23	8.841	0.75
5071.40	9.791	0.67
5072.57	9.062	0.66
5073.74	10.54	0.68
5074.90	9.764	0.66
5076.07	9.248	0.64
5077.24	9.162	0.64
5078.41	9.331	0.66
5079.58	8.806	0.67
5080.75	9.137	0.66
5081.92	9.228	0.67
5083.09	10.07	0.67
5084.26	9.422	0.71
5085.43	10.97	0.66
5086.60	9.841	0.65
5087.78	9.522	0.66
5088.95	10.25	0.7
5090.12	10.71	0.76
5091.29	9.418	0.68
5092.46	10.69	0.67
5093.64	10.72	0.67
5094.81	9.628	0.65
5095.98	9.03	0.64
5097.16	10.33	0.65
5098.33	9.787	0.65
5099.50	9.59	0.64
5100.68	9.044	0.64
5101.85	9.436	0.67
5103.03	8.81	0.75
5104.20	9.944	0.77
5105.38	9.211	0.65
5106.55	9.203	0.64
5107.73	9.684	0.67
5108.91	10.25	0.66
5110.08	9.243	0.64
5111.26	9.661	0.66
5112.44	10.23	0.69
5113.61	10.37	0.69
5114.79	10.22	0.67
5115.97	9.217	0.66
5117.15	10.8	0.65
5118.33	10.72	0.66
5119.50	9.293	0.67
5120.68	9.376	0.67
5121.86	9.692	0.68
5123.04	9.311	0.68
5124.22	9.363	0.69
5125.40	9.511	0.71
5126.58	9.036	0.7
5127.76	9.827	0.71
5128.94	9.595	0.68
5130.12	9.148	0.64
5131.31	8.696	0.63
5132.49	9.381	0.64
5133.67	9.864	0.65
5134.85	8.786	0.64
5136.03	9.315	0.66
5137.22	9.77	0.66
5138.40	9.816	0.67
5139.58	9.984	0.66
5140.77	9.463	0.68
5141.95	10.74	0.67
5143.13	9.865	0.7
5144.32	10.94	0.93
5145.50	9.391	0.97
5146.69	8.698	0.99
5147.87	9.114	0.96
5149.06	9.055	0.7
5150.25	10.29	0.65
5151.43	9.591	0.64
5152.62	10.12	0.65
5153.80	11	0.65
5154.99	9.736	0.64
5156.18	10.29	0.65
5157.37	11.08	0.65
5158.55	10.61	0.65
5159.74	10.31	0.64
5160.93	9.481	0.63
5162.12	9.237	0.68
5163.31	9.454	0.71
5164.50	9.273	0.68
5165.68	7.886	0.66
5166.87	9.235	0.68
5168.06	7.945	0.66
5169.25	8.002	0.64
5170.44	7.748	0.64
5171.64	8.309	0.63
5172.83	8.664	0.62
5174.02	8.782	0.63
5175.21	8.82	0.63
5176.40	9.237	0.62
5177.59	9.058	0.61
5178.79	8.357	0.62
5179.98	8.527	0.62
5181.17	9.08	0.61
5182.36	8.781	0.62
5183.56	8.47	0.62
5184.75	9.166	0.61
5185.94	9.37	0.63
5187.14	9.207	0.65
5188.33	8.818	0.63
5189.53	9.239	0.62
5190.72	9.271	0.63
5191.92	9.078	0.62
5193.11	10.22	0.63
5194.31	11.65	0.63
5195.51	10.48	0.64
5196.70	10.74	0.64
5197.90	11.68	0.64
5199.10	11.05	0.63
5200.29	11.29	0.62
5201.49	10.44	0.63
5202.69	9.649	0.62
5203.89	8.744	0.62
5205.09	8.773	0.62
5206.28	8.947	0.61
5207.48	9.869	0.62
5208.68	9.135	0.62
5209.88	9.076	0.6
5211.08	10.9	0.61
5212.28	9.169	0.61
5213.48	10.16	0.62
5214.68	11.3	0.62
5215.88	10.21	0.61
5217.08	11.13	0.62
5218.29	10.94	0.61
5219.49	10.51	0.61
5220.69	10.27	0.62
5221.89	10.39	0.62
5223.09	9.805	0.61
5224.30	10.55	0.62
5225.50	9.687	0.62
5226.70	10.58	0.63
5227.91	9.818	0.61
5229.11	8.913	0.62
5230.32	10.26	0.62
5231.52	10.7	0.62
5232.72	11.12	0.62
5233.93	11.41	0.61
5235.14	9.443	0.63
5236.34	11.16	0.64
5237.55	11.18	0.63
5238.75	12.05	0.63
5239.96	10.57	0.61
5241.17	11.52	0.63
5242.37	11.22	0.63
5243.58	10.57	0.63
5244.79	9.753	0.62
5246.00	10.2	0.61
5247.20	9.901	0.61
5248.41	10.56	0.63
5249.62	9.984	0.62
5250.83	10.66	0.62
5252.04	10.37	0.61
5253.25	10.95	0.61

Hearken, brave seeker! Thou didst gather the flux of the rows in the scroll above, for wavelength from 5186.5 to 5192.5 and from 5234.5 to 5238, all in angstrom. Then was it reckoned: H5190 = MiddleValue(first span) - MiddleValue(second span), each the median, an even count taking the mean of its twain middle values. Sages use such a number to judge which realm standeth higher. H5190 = -2.0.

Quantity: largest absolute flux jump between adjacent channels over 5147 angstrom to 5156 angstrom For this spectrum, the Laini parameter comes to 1.3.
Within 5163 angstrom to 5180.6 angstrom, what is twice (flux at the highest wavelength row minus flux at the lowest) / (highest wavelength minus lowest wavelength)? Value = -0.11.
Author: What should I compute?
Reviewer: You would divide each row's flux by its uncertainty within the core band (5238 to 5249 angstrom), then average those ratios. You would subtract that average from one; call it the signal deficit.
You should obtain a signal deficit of -16.2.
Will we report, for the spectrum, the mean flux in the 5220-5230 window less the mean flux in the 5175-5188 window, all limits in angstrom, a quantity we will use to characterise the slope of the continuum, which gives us 1.1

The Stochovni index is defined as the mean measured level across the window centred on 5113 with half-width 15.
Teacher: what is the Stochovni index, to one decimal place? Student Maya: 9.6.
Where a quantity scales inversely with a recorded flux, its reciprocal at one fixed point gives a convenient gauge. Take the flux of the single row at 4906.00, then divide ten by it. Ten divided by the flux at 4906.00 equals 0.97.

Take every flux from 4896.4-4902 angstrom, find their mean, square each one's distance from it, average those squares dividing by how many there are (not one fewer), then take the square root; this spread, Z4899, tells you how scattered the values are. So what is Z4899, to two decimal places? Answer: 0.27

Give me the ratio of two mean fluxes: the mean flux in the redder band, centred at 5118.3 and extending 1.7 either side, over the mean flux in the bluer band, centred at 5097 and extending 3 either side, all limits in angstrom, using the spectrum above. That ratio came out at 1.06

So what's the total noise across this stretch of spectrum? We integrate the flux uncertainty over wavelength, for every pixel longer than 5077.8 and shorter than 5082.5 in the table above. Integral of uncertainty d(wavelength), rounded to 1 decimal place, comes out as 3.1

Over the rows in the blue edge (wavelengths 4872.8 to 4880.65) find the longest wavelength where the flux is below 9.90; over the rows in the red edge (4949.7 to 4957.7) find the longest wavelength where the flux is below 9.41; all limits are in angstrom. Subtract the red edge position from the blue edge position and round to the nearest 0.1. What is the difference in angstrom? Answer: -77.0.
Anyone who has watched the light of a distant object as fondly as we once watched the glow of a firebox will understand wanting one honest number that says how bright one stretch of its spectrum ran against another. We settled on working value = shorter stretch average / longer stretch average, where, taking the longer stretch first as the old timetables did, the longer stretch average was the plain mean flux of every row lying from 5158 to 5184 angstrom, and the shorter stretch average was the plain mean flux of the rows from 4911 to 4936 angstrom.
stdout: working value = 1.12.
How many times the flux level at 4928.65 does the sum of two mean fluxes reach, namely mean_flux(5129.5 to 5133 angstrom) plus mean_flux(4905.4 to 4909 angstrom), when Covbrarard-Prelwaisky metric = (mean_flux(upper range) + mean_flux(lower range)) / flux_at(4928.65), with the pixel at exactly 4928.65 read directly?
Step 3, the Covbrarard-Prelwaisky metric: 1.93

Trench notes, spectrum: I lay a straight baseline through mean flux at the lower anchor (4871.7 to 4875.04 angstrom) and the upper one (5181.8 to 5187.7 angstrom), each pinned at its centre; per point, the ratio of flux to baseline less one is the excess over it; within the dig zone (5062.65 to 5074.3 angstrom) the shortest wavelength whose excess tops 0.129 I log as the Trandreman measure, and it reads 5069.07 angstrom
